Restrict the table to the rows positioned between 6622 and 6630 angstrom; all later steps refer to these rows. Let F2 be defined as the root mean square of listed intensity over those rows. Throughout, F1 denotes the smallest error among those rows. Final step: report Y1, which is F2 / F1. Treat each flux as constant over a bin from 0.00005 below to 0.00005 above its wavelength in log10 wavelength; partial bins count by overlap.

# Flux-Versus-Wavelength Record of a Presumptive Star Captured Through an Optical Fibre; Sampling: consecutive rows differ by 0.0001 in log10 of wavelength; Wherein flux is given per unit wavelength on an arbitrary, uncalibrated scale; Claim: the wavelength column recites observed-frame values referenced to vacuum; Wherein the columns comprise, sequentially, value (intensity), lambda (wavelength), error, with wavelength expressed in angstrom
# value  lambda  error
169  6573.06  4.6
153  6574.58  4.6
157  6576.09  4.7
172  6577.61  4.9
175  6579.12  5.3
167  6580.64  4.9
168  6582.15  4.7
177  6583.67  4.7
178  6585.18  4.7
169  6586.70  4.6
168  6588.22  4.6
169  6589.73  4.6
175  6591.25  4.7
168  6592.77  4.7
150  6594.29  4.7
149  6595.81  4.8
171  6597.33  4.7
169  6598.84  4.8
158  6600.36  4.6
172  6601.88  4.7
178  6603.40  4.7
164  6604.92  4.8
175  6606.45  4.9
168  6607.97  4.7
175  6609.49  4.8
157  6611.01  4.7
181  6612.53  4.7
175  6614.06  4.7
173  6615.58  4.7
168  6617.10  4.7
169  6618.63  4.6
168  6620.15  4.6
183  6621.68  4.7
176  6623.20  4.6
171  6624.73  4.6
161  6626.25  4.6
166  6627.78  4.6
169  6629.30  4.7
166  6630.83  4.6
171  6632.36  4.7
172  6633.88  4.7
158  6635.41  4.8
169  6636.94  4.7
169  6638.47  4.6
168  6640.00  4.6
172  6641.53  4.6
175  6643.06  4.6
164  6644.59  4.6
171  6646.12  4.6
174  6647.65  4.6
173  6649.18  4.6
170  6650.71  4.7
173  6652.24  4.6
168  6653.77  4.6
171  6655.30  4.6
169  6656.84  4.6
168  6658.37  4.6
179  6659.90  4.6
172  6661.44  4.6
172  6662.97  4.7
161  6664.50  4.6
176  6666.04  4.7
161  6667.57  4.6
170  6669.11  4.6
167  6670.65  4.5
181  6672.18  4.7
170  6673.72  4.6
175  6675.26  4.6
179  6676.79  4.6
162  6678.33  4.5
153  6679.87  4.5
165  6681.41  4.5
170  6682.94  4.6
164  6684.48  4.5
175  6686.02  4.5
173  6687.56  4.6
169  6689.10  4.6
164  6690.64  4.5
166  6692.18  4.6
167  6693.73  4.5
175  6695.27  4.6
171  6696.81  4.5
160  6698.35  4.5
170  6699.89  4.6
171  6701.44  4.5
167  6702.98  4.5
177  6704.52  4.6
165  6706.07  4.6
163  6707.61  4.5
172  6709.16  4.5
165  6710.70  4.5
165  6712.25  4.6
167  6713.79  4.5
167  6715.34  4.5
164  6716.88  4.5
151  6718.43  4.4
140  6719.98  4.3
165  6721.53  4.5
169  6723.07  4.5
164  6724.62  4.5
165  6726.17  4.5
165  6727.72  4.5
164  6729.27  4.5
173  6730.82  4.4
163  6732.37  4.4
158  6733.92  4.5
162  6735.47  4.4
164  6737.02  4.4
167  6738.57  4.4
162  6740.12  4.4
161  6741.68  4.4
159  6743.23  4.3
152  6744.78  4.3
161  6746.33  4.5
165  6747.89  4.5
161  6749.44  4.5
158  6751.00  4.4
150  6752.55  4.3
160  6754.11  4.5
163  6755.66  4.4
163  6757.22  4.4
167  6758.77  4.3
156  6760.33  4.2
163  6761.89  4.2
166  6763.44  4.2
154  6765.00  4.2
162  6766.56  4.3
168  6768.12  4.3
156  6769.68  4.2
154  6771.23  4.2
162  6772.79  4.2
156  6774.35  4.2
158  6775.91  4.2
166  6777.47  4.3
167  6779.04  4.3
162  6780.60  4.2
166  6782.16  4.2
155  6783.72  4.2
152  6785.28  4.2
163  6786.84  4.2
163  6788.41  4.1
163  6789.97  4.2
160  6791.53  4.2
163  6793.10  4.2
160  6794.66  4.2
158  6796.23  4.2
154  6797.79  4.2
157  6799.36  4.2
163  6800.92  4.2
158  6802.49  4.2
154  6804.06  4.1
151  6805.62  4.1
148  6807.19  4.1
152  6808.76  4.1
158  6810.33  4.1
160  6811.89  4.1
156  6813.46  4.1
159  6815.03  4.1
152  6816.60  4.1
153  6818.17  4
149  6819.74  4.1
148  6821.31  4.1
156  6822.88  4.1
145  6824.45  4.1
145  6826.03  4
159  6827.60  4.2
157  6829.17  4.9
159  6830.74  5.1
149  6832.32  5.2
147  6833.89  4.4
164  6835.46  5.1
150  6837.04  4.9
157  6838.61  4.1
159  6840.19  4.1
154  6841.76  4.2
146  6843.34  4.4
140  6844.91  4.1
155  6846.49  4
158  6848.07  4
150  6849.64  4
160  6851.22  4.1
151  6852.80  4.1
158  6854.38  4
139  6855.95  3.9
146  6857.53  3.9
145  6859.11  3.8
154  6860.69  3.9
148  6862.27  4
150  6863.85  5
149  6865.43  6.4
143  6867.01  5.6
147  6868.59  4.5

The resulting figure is 36.7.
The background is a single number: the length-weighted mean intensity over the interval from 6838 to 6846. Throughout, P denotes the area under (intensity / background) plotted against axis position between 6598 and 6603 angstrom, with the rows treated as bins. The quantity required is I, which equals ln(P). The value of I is 1.7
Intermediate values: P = 6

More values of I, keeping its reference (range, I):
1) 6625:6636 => 2.5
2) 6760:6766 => 1.8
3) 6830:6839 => 2.2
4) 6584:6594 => 2.4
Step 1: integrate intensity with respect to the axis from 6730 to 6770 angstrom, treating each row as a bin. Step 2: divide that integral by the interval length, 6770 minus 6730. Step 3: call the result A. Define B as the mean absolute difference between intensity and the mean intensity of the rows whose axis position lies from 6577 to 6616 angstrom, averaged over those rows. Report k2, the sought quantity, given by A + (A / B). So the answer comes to 189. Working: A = 161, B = 5.9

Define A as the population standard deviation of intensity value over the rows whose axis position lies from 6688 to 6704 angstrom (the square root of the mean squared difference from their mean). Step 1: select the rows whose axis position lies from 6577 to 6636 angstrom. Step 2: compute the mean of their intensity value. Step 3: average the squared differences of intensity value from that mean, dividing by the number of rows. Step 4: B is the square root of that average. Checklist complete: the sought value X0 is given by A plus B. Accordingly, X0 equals 11.3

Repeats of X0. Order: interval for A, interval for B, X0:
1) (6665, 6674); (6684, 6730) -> 13.3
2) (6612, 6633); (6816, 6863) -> 11.9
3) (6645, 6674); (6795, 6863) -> 10.7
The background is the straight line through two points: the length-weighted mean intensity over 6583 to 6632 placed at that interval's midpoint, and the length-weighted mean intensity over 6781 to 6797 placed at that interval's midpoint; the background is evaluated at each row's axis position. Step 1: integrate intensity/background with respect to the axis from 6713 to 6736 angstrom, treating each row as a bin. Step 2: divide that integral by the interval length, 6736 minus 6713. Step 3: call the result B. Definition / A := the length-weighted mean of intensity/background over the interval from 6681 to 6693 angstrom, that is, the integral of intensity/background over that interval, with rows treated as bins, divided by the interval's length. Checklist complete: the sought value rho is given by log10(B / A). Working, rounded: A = 1.02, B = 0.99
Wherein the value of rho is -0.010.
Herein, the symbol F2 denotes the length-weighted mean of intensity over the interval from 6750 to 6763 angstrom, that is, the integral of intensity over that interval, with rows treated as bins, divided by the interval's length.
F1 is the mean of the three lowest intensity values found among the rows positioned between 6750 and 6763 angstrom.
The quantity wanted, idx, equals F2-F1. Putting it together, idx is 5.5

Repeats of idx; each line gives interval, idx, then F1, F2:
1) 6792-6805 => 3.3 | 155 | 158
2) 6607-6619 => 6.6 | 164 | 171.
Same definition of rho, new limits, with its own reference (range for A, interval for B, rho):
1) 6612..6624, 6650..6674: -0.003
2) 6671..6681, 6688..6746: -0.008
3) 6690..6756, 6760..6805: -0.002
